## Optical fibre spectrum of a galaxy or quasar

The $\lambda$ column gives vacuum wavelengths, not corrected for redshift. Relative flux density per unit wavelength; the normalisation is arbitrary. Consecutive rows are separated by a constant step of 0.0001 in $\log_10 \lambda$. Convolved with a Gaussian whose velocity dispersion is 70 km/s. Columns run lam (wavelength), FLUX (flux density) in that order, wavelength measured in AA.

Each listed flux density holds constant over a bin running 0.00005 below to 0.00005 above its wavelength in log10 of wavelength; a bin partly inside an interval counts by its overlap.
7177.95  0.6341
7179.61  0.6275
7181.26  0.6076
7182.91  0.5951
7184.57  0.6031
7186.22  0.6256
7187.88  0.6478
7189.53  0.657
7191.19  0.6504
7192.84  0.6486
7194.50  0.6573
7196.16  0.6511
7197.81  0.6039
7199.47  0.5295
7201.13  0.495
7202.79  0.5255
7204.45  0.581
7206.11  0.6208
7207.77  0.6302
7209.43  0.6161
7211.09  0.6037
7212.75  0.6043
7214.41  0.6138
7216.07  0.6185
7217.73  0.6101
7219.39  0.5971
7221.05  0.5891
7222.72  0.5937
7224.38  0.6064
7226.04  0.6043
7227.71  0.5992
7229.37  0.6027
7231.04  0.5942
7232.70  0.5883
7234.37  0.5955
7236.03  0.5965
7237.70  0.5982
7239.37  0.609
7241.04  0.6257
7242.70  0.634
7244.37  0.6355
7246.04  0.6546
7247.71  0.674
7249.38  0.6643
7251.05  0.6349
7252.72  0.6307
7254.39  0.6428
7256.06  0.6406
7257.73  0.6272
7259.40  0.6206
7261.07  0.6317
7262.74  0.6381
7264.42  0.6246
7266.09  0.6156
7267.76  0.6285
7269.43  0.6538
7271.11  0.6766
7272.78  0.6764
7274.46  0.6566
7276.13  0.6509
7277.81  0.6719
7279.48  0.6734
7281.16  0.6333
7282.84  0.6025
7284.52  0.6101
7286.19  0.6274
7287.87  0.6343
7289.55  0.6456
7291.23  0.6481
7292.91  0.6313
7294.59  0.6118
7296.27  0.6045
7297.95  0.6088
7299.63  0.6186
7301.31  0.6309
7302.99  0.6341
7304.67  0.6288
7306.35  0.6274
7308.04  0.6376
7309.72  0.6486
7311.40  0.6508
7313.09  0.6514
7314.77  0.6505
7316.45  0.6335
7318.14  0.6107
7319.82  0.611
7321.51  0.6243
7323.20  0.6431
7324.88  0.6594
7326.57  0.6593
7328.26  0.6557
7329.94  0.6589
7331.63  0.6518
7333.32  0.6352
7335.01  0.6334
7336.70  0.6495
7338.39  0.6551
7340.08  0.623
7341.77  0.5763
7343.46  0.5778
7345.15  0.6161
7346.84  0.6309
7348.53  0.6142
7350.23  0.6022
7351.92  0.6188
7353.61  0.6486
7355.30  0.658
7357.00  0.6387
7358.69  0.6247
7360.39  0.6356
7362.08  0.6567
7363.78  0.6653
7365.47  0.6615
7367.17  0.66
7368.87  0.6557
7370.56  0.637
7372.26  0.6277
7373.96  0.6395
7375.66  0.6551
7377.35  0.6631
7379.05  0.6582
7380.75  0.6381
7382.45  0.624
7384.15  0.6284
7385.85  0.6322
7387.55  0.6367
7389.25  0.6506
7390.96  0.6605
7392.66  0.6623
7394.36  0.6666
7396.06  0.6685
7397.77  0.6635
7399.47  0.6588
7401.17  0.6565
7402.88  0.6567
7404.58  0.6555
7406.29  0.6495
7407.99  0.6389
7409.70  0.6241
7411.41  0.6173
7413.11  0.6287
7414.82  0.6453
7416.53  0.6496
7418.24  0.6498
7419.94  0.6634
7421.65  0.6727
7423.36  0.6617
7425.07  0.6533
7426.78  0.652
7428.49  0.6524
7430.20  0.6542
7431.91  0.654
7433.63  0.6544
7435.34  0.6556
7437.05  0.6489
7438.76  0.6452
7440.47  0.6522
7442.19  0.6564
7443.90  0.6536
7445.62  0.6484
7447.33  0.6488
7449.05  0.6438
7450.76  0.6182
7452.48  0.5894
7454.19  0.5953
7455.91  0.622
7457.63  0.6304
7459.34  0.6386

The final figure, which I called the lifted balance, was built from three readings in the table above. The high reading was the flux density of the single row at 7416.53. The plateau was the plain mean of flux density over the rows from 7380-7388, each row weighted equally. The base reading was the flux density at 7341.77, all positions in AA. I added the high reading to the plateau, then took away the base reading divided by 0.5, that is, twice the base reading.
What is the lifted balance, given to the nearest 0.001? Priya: 0.129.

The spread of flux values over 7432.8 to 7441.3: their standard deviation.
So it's 0.004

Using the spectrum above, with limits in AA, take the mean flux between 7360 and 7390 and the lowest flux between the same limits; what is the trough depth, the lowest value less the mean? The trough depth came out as -0.022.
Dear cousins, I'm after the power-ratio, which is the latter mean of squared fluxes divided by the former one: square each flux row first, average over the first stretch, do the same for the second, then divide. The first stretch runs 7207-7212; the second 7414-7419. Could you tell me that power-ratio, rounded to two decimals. 1.10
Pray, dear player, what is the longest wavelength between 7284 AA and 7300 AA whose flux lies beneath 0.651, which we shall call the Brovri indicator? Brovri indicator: 7299.63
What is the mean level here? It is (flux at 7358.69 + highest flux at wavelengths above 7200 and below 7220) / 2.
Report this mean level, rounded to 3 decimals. 0.627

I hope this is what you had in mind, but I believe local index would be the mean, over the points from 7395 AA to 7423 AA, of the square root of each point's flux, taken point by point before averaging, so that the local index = 0.806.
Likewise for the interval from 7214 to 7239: 0.775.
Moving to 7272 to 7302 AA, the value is 0.797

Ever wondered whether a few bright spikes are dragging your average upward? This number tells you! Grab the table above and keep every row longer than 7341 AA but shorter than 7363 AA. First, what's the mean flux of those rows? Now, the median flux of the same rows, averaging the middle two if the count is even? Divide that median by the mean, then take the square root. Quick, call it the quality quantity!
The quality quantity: 1.00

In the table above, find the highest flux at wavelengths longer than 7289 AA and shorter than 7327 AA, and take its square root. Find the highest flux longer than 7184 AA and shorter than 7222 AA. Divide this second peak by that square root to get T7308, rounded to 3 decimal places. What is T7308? 0.809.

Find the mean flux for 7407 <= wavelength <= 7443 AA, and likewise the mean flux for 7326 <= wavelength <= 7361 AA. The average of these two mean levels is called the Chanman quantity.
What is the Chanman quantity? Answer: 0.640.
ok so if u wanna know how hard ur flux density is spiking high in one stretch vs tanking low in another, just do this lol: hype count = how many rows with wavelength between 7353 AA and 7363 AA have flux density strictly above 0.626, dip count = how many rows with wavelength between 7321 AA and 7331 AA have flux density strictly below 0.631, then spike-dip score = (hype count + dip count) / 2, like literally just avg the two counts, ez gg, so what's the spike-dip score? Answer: 3.0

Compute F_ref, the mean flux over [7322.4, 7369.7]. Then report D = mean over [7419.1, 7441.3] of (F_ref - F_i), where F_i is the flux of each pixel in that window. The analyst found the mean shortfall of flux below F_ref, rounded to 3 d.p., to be -0.017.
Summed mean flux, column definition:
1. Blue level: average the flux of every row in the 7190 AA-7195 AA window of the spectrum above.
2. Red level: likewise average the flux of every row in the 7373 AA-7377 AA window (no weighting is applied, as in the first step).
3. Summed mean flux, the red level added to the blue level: 1.30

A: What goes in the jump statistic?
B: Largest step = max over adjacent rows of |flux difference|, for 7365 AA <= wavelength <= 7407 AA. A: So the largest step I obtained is 0.020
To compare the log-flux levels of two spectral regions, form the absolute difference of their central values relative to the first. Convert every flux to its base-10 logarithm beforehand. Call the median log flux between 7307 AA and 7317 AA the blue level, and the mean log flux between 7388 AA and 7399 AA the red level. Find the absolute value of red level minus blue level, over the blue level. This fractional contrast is -0.04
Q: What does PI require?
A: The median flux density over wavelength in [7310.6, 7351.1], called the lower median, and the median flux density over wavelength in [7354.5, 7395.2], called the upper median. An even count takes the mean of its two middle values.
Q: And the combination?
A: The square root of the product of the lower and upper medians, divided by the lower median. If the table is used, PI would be 1.014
